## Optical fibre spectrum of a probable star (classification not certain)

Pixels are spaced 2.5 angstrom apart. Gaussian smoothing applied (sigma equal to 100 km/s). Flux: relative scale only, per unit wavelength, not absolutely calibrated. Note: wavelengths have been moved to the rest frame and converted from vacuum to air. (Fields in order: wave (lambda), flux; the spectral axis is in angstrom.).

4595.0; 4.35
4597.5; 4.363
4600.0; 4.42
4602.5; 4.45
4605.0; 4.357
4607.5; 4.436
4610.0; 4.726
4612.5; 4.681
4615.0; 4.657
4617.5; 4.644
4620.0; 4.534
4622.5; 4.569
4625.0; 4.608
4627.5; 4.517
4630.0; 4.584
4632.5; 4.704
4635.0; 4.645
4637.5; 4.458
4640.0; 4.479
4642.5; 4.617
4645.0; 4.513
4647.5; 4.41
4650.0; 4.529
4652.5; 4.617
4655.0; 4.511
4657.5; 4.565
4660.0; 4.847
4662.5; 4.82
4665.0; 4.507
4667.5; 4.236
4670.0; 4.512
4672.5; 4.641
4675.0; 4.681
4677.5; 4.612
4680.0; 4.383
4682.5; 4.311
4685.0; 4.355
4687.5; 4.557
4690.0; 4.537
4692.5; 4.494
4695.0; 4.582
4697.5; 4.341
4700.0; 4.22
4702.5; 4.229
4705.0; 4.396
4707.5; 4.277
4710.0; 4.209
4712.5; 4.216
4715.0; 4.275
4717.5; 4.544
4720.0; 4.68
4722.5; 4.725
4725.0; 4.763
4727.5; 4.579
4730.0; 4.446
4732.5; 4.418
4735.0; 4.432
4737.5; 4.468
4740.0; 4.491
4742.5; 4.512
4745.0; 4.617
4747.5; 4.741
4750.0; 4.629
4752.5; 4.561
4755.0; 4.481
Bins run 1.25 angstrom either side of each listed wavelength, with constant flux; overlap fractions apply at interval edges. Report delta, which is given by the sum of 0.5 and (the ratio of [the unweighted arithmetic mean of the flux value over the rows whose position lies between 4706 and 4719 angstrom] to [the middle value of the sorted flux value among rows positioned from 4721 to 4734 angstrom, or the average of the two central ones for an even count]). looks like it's 1.44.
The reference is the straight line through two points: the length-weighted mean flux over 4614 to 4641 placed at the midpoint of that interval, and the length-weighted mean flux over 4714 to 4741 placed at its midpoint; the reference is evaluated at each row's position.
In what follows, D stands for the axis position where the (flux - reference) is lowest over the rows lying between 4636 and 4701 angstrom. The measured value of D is 4667.5 angstrom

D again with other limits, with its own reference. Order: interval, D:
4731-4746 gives 4732.5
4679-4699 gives 4682.5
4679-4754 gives 4710.0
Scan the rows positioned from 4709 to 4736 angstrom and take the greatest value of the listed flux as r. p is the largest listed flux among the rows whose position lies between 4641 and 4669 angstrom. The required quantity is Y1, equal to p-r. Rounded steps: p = 4.847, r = 4.763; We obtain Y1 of 0.08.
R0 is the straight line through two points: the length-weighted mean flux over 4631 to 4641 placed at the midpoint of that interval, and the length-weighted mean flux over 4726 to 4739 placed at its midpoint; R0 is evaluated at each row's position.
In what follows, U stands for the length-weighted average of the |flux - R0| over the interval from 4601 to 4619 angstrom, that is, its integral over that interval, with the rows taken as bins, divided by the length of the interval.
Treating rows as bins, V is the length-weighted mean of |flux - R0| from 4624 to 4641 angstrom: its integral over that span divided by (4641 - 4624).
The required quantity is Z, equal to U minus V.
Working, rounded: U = 0.128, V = 0.07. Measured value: 0.06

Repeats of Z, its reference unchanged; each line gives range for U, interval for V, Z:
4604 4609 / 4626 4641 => 0.12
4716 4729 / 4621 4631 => 0.14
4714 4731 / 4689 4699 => 0.08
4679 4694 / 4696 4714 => -0.13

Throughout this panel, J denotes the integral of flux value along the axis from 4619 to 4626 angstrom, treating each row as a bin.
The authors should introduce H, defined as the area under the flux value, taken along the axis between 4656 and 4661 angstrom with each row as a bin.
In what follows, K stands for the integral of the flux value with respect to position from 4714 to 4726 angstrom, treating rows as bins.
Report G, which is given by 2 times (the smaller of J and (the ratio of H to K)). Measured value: 0.8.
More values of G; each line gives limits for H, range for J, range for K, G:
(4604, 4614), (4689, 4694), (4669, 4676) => 2.8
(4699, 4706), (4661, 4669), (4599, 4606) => 1.9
